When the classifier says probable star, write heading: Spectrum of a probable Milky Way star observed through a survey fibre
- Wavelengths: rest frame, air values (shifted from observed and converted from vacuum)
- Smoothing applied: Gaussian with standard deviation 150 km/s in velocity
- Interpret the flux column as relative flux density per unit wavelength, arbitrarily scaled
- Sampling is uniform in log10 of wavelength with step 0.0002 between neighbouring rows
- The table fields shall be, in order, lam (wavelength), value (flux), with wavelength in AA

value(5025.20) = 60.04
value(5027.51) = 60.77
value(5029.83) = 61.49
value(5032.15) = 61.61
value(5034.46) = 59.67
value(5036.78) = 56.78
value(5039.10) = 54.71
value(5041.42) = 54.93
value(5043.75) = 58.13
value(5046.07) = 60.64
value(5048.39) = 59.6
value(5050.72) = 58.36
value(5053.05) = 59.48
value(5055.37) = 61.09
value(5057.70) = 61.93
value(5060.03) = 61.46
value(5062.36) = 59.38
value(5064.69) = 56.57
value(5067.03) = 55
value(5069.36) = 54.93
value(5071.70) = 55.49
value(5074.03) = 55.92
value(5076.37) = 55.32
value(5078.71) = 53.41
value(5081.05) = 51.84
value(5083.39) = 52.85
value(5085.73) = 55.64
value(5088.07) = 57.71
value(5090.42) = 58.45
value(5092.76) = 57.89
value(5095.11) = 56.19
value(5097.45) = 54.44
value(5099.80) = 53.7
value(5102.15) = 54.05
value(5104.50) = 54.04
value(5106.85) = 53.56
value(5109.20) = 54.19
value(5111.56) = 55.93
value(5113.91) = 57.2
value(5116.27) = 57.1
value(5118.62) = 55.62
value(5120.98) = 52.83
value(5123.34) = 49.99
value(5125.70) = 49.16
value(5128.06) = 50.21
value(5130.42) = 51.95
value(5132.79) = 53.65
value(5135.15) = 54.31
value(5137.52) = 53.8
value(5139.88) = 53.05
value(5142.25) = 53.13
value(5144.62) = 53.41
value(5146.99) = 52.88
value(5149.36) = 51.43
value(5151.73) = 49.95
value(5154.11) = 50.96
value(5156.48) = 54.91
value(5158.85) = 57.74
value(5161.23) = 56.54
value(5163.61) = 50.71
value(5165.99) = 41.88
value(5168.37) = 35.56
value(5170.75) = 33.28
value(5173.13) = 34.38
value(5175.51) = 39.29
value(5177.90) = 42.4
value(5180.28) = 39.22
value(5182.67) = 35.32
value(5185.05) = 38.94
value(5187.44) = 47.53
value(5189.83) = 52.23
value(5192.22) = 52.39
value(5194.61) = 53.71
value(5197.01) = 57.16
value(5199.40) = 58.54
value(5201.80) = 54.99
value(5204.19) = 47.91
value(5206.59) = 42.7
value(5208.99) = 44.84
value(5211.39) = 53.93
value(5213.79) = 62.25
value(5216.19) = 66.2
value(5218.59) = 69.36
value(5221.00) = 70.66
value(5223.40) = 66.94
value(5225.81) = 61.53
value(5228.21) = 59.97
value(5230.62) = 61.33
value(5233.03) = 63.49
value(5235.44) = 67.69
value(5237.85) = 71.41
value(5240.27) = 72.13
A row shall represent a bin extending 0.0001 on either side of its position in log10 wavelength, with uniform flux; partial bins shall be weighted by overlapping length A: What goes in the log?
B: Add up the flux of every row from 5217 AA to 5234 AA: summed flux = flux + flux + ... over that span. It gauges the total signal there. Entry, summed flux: 453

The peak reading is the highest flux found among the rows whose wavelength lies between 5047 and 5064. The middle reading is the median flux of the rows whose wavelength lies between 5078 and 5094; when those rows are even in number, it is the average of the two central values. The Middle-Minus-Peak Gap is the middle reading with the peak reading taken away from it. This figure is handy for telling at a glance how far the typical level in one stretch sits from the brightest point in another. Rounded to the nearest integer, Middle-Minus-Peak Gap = -6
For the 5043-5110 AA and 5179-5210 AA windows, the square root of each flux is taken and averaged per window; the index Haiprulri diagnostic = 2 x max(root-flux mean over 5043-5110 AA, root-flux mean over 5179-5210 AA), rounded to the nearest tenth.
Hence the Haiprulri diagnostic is 15.0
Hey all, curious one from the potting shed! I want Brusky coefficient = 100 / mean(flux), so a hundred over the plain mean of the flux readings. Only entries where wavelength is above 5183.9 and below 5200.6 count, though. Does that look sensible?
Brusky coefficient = 1.9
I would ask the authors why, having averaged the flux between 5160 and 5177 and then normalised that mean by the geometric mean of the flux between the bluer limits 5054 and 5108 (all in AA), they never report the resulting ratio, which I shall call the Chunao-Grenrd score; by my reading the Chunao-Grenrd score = 0.74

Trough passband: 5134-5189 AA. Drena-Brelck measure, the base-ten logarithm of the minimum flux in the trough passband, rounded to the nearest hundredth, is 1.52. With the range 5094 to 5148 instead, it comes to 1.69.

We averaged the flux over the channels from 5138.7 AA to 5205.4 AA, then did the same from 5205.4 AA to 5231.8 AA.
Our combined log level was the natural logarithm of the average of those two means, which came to 3.99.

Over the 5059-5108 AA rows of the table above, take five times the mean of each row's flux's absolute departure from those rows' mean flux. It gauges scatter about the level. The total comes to 9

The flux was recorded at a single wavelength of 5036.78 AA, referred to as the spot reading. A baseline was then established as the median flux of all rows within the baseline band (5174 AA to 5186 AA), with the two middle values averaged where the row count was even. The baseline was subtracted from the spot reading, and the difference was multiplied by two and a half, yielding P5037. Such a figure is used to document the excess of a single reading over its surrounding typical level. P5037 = 44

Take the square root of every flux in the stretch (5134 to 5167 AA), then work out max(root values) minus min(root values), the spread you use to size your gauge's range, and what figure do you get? 1.1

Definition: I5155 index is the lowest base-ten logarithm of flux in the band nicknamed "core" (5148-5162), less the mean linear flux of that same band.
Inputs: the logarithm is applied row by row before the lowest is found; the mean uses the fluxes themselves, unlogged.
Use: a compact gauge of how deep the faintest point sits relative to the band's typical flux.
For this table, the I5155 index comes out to -52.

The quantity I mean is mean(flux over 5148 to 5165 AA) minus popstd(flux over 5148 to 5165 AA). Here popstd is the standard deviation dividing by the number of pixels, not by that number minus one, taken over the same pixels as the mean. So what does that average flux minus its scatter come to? 50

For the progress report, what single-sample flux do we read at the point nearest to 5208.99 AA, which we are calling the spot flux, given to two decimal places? 44.84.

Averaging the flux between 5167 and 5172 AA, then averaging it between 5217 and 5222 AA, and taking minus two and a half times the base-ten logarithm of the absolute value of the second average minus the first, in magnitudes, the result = -3.9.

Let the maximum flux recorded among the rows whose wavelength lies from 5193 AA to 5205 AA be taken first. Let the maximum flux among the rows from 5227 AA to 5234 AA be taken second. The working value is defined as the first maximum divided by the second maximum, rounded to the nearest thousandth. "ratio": 0.922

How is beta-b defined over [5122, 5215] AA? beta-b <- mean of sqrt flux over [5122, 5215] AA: 6.99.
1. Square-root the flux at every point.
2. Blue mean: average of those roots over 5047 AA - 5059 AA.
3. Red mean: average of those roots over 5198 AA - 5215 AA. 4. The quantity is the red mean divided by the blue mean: 0.930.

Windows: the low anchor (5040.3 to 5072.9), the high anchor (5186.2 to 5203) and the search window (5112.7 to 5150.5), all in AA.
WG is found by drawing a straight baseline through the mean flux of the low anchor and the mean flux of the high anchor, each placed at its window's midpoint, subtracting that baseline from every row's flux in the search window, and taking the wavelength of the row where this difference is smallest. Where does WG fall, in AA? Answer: 5125.70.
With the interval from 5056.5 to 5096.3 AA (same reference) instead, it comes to 5081.05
